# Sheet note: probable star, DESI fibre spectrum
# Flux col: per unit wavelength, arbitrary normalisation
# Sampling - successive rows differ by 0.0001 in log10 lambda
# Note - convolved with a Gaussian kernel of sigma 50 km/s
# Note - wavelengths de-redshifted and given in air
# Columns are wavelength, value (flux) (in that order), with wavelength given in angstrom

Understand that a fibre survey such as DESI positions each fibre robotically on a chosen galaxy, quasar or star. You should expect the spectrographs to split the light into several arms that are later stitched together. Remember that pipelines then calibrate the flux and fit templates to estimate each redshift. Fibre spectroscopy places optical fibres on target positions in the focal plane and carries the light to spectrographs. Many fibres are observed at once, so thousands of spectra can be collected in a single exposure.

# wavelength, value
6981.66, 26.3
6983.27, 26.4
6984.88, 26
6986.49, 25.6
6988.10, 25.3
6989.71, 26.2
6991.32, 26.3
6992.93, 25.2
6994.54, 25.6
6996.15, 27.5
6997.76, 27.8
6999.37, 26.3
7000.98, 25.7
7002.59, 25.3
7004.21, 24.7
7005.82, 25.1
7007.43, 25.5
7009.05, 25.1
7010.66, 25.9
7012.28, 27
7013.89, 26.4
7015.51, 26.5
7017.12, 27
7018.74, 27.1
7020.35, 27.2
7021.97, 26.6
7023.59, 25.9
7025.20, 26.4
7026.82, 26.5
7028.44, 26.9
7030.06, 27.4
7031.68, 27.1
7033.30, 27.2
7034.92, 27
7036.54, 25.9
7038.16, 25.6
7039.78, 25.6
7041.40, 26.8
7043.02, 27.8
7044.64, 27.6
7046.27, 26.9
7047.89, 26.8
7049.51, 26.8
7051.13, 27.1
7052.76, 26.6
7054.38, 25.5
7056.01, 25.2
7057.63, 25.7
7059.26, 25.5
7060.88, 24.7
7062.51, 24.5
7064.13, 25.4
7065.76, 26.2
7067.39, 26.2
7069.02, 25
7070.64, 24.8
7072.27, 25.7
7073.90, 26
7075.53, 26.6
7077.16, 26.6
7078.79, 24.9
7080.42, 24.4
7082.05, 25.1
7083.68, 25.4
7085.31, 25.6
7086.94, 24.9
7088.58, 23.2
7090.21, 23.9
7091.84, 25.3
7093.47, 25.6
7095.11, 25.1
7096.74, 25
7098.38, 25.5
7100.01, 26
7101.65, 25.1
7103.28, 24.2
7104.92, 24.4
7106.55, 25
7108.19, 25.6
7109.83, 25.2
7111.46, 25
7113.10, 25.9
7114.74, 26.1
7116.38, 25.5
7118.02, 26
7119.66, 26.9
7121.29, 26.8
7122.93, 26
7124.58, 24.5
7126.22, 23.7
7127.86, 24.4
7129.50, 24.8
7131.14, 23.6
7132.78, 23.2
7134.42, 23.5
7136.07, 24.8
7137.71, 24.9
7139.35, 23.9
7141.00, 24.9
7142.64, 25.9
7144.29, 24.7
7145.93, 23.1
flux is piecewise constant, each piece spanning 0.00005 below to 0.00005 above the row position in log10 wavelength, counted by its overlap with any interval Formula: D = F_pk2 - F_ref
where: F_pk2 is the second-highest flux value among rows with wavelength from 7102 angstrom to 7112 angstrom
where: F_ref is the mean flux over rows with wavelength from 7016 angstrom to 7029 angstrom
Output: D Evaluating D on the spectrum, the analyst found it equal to -1.5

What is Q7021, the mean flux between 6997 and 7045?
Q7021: 26.4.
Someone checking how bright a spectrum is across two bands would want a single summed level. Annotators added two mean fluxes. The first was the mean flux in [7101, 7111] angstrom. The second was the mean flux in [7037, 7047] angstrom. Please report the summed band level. 51.6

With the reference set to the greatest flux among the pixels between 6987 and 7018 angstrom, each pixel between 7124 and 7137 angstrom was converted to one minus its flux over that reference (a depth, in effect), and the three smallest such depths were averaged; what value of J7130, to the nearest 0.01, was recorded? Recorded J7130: 0.11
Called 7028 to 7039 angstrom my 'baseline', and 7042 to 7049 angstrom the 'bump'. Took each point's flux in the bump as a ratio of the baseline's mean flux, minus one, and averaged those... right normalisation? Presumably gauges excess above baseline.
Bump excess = 0.020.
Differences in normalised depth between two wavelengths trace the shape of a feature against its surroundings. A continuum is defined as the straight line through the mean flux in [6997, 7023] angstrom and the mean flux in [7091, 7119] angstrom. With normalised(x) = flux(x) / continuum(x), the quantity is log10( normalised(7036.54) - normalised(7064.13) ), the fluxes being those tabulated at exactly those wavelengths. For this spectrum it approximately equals -2.0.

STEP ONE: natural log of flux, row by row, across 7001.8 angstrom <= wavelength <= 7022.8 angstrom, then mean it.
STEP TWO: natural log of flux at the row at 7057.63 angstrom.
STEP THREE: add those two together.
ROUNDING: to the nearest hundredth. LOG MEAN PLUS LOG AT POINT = 6.51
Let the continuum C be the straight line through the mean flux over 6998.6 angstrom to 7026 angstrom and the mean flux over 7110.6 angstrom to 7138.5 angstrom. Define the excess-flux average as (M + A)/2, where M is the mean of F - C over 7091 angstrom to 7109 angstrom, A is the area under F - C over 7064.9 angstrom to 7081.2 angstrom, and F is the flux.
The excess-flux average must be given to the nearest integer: 1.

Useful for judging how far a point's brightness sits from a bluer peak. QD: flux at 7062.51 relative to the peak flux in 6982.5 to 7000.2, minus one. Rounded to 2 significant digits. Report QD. -0.12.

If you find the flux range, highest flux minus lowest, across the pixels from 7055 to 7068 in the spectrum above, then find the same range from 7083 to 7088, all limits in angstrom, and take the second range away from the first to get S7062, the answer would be 1.0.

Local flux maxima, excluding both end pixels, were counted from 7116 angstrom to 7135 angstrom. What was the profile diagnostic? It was 2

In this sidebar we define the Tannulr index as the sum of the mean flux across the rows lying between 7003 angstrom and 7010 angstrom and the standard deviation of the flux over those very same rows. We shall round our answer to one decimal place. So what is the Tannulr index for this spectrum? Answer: 25.4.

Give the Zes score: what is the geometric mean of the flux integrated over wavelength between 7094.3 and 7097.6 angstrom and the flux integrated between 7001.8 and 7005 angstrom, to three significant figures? 81.2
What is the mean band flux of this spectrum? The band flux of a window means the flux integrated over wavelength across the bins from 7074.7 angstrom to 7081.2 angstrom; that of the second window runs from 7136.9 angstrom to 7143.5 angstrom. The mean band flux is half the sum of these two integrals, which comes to 165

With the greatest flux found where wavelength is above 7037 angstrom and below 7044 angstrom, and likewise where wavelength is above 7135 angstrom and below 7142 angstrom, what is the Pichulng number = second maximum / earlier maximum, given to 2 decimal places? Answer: 0.90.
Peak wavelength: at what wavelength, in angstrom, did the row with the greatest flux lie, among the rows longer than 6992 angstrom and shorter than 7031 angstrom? 6997.76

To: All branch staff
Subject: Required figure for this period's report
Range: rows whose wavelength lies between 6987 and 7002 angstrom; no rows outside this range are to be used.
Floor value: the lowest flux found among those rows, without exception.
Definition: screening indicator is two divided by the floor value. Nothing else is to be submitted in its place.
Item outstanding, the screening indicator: 0.0794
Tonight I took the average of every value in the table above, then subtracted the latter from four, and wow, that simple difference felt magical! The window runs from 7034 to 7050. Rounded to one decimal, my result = -22.7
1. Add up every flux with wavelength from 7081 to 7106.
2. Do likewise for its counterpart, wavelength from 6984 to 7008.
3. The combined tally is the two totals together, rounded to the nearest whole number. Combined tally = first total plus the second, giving 762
